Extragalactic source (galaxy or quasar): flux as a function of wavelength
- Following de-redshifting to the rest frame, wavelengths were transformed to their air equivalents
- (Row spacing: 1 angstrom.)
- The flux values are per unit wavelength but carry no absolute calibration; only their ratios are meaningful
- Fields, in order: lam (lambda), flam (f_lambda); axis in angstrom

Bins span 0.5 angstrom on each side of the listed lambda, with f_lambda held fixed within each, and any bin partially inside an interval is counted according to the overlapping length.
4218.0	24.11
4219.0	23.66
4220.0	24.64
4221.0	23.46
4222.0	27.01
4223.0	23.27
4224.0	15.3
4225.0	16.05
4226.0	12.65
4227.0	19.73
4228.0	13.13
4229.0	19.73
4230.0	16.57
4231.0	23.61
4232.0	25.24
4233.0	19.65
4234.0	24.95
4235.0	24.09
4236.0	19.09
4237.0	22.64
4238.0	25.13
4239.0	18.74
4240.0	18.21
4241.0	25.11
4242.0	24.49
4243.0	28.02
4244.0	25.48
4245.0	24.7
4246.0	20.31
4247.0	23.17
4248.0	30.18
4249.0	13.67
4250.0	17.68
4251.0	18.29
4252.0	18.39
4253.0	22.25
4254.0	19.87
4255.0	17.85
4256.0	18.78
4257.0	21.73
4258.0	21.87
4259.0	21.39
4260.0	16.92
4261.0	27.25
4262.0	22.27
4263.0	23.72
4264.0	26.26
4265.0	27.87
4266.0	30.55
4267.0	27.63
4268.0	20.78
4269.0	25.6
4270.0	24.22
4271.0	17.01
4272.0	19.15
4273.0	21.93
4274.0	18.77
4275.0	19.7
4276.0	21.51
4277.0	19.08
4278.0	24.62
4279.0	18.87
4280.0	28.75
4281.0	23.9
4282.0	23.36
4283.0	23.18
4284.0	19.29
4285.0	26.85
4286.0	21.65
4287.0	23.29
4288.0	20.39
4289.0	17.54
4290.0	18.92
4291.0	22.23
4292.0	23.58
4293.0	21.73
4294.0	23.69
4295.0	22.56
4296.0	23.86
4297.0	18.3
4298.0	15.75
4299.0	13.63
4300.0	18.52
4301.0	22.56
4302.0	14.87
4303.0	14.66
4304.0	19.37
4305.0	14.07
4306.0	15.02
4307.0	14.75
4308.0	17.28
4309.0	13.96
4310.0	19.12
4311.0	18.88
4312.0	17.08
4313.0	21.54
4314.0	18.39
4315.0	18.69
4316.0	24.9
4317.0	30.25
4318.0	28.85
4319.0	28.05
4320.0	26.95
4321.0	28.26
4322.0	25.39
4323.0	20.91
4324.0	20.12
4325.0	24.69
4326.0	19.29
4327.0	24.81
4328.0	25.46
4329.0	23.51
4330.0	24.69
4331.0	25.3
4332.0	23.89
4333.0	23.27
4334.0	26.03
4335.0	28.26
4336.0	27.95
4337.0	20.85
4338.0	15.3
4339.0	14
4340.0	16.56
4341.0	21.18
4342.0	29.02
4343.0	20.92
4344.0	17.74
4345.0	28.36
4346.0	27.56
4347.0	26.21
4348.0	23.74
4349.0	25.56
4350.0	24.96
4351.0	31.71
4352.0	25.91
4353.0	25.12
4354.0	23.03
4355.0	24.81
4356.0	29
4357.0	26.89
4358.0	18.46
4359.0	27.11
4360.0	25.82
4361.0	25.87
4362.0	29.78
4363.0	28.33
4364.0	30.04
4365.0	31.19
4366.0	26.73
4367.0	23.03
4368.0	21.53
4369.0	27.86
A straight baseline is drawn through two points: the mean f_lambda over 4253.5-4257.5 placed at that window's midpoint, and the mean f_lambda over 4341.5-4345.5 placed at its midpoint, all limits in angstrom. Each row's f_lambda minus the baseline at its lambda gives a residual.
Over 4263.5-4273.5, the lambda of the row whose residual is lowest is 4271.0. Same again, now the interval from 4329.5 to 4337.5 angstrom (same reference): 4337.0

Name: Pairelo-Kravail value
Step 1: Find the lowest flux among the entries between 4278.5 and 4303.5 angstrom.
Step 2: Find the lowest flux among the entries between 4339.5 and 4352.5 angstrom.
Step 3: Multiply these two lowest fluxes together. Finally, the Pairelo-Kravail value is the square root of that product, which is 15.0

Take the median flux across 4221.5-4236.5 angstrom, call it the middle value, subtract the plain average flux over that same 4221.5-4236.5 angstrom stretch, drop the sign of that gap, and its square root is 0.52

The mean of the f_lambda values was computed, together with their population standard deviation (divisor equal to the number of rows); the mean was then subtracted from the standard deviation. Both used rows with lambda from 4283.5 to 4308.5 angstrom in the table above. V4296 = -15.7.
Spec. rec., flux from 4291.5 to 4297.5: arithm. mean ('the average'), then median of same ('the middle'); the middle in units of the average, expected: 1.04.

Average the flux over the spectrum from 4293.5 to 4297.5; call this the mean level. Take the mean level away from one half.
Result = -21.6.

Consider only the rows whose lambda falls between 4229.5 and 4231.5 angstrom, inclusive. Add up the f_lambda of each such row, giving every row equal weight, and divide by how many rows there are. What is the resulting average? 20.1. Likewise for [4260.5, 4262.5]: 24.8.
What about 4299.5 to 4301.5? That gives 20.5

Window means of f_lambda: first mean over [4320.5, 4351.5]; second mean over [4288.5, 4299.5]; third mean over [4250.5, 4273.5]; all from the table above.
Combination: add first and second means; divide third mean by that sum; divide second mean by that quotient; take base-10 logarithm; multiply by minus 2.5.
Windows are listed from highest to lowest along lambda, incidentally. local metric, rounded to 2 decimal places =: -4.00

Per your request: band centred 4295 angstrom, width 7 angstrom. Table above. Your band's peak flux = 23.86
